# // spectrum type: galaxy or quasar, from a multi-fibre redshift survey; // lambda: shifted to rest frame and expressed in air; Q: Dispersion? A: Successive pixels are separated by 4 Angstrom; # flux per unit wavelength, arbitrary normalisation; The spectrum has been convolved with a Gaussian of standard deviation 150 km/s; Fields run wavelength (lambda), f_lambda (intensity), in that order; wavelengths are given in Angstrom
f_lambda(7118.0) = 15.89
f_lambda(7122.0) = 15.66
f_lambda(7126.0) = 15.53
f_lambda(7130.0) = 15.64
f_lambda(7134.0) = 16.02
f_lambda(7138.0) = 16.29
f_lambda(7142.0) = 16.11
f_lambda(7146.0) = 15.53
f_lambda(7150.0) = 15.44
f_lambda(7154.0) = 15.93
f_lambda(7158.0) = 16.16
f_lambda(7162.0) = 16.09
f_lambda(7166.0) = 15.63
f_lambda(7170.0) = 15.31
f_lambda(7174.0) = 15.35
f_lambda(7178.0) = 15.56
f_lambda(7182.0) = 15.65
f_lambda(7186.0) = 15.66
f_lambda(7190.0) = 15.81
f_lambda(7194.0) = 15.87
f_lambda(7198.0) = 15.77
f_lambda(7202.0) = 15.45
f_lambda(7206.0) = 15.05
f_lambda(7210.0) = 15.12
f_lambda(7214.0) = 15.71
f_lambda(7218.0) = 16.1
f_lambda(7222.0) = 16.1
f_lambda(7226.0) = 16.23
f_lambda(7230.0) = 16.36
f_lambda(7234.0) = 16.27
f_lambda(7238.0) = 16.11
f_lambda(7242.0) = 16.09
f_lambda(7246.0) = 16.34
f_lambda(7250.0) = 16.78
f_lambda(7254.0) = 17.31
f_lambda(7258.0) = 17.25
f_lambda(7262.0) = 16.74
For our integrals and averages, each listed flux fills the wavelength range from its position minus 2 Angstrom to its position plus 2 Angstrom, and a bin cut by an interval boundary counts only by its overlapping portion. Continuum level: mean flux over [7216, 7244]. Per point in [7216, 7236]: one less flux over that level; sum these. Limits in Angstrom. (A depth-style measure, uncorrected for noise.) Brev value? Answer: -0.01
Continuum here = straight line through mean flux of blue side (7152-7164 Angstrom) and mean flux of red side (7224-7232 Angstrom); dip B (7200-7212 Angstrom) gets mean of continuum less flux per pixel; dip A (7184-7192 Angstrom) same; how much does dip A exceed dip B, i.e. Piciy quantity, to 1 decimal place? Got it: -0.6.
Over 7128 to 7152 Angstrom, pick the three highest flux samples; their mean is 16.1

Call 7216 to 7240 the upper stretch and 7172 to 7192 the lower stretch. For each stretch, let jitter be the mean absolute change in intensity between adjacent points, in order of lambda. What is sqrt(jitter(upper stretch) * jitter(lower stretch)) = 0.11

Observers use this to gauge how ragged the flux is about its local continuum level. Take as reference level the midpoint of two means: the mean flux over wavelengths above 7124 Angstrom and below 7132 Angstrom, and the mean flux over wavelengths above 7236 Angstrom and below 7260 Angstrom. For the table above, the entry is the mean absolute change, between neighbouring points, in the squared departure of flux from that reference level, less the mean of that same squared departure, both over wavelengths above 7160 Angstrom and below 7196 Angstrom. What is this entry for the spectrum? -0.108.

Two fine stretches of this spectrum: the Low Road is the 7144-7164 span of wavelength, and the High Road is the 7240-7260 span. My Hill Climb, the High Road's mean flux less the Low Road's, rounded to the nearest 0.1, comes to 0.9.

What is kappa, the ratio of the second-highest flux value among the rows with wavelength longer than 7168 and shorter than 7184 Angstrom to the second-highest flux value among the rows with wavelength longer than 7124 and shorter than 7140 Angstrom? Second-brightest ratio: 0.97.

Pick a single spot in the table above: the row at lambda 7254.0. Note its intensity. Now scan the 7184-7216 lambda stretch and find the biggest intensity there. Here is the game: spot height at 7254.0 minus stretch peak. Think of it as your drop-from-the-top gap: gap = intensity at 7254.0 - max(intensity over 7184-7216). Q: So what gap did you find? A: 1.4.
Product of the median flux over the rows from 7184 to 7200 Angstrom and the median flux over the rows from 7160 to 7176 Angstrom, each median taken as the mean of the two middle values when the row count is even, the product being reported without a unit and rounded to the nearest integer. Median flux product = 245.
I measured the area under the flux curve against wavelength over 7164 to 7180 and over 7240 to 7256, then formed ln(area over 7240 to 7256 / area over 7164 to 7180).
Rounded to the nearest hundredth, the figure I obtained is 0.07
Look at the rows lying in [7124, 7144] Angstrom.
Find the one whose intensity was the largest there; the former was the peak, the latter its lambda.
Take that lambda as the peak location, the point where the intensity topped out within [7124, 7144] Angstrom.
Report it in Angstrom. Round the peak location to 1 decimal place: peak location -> 7138.0 Angstrom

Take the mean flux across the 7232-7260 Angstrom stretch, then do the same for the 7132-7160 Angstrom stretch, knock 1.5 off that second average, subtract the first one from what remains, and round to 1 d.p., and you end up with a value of -2.2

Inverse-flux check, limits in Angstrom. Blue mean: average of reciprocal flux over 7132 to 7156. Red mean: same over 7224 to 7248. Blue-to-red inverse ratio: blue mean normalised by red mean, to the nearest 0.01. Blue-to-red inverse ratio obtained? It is 1.02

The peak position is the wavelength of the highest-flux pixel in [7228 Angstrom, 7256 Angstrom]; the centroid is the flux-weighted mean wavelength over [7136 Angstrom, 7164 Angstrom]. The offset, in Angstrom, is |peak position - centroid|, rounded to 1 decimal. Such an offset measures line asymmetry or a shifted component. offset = 104.0 Angstrom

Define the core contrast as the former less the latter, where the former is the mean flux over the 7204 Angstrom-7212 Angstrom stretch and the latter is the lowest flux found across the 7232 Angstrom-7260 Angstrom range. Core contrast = -1.0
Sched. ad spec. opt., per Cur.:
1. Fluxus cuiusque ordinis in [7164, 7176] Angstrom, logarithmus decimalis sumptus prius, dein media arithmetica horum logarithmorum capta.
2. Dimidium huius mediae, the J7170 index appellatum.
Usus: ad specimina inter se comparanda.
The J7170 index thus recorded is 0.594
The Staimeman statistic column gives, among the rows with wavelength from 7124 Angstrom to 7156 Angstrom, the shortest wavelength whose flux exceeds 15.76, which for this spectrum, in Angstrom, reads 7134.0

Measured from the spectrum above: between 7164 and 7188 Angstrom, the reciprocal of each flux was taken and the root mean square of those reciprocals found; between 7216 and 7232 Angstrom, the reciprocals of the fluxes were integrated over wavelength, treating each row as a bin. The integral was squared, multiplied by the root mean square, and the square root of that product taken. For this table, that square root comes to 0.251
